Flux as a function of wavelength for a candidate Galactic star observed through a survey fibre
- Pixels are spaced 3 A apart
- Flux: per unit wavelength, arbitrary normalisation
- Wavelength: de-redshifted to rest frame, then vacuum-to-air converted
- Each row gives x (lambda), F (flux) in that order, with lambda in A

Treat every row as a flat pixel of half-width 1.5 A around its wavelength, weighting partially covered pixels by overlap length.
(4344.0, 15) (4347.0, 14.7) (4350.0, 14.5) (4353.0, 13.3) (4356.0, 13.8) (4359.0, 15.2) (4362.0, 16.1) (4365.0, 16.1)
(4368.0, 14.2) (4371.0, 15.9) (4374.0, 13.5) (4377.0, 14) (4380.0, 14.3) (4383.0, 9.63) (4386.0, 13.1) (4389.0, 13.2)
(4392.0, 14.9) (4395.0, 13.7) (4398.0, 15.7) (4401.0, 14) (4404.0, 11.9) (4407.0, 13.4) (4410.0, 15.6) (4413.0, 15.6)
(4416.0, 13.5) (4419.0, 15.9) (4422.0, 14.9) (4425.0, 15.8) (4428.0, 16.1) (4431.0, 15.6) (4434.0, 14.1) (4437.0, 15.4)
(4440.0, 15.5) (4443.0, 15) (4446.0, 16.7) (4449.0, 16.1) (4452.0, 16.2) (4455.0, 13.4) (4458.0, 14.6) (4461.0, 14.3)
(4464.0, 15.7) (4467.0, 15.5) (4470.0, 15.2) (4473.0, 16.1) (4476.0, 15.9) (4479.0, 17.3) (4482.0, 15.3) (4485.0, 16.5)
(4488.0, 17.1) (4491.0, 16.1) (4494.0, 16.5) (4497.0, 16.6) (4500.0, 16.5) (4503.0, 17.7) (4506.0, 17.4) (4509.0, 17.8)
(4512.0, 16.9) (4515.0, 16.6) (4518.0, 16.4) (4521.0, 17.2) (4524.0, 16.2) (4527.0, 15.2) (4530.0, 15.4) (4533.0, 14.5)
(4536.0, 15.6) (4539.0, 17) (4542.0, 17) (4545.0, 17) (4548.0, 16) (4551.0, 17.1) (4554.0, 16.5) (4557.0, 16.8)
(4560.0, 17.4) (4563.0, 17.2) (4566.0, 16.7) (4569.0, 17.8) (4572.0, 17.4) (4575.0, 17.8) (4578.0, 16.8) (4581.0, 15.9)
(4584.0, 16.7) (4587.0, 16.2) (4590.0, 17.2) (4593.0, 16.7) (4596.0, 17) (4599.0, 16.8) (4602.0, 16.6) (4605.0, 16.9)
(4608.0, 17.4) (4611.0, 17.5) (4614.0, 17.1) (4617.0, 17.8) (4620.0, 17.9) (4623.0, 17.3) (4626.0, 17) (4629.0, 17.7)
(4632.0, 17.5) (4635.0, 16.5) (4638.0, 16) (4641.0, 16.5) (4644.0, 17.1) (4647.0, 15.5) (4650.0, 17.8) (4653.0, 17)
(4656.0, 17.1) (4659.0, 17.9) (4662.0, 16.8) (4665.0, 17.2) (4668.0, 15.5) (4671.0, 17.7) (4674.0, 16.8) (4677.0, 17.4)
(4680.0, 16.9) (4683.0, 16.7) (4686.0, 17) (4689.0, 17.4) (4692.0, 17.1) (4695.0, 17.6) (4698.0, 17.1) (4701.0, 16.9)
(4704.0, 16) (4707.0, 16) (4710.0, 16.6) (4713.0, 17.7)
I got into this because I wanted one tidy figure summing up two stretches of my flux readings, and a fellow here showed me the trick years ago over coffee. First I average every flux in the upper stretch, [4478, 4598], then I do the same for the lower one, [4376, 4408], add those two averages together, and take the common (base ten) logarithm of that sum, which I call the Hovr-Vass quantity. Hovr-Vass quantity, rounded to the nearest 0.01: 1.48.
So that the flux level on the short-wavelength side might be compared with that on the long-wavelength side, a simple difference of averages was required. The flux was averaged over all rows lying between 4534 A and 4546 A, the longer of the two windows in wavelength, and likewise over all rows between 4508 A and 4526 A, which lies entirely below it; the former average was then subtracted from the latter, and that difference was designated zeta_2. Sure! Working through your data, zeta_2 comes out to 0.2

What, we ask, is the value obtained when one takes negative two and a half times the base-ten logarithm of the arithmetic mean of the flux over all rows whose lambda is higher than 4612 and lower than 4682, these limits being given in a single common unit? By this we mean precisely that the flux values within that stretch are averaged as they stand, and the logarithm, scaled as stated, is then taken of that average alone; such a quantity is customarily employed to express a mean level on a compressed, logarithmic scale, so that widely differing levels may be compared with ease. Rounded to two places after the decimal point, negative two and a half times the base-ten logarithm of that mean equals -3.08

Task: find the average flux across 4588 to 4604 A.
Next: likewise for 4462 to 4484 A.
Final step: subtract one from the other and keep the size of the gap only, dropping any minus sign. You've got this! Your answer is 1.00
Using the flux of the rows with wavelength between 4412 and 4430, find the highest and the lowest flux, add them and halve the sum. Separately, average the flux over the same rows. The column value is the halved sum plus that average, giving 30.1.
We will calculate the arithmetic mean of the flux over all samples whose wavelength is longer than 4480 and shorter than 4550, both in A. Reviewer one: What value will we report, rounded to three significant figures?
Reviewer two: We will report 16.5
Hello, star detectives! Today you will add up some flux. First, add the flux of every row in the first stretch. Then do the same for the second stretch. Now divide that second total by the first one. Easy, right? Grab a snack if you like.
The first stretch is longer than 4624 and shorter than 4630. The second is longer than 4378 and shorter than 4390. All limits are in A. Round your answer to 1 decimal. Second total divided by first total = 1.4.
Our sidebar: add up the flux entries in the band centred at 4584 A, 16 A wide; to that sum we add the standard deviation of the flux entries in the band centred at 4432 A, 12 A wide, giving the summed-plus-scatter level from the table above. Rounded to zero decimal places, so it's 84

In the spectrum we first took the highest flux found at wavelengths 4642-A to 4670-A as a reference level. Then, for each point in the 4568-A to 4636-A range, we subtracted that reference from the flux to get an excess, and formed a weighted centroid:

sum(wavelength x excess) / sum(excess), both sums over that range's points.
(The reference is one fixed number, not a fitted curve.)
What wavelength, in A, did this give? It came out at 4599.5 A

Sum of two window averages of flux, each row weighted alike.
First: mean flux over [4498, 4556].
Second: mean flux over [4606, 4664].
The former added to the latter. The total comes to 33.7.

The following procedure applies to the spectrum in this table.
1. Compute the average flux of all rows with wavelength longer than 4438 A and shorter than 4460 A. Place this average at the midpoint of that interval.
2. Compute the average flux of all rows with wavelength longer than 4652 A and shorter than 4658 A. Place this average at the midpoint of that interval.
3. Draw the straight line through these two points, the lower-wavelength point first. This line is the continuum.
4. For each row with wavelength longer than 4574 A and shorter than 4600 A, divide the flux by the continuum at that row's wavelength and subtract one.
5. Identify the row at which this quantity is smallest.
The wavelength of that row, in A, 4581.0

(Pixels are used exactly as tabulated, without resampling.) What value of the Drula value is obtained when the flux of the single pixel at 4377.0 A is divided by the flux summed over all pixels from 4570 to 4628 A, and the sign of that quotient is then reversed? -0.0432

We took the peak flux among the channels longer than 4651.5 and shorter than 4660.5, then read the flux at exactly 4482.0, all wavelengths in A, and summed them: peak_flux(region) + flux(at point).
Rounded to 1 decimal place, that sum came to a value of 33.2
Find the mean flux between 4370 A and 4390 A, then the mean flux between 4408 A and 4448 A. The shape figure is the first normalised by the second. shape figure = 0.87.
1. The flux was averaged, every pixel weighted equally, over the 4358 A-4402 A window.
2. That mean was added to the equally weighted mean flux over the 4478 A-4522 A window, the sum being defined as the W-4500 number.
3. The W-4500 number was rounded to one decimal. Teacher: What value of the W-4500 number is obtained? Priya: 31.0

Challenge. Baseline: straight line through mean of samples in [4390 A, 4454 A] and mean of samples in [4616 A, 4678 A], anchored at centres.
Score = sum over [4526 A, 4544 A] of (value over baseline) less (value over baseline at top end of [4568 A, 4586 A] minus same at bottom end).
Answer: 6.0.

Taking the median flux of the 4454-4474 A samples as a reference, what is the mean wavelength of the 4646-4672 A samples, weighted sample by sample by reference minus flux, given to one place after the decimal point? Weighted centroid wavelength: 4659.4 A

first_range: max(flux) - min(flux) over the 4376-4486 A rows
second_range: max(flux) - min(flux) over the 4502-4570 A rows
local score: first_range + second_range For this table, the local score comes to 11.0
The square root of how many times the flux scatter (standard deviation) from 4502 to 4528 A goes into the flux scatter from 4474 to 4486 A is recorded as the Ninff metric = 1.0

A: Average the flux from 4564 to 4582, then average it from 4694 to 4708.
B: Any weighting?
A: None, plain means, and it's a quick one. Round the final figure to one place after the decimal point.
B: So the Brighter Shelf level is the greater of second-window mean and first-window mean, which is 17.1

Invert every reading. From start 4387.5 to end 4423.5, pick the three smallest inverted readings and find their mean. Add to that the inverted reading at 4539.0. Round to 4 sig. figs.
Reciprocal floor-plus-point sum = 0.1224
